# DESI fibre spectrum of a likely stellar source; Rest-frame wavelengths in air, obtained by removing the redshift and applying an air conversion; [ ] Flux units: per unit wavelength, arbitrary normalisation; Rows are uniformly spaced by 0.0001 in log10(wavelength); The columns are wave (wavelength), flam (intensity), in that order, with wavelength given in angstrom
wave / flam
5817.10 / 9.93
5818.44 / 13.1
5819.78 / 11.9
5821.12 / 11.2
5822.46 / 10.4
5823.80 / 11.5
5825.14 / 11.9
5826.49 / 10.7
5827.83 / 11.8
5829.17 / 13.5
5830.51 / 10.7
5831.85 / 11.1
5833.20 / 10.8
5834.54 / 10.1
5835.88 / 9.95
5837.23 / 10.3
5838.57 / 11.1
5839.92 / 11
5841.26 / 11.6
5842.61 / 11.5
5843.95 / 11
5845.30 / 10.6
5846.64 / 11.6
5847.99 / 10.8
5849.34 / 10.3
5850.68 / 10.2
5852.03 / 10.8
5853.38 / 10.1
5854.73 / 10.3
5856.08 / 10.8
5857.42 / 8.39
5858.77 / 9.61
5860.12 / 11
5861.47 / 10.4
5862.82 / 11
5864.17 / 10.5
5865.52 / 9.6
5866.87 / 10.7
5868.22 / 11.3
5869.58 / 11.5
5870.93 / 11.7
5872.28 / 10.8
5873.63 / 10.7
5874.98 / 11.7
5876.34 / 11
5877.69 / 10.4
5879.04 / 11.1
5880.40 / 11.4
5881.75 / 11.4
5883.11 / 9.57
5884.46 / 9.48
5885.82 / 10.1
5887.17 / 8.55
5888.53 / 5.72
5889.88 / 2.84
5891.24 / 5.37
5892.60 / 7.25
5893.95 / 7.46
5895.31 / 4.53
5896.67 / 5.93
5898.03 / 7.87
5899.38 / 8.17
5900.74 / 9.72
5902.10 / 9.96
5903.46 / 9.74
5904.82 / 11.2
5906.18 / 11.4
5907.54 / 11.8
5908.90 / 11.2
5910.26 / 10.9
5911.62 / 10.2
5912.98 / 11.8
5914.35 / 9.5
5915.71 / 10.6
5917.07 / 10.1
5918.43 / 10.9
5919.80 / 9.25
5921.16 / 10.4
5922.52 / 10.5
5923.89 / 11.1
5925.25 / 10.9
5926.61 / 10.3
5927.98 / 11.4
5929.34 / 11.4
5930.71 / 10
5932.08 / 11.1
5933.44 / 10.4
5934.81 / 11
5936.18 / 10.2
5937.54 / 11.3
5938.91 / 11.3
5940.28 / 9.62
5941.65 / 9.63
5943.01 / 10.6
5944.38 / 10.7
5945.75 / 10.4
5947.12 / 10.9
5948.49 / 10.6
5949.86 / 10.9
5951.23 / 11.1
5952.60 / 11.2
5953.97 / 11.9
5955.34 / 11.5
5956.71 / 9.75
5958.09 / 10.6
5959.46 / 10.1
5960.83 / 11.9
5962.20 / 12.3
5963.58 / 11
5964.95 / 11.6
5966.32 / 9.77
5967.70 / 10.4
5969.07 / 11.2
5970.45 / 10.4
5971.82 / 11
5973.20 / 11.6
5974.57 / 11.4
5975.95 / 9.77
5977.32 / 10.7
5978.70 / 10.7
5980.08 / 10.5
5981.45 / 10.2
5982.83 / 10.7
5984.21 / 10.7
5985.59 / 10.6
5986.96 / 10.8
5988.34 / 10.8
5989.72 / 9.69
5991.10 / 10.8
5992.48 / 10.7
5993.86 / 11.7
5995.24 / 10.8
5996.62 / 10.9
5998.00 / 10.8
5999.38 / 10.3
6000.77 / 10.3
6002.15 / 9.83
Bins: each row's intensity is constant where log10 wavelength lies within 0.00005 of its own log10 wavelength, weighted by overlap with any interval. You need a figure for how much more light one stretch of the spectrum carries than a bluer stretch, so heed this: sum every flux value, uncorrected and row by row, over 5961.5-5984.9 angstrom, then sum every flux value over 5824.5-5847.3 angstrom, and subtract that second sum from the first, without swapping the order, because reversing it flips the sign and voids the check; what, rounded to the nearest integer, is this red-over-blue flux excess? -5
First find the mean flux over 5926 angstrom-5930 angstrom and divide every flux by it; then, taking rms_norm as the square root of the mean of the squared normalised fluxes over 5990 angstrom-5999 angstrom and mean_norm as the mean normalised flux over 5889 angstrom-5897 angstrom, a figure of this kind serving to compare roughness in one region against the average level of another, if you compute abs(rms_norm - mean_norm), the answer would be 0.49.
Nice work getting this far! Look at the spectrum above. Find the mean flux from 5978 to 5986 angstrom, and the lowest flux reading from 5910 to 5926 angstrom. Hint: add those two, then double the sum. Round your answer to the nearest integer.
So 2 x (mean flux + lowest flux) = 40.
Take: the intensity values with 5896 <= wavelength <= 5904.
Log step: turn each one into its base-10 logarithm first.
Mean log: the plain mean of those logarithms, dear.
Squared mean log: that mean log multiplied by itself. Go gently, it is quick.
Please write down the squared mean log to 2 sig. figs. 0.86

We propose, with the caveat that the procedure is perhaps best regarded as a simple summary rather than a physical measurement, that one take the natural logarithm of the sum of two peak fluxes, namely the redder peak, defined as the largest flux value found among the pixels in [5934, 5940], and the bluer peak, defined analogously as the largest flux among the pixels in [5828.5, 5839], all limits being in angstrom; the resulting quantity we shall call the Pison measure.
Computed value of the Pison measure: 3.21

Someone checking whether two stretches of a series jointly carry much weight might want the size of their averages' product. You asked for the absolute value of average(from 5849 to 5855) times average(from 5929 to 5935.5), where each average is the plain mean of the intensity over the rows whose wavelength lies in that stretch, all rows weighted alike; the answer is 111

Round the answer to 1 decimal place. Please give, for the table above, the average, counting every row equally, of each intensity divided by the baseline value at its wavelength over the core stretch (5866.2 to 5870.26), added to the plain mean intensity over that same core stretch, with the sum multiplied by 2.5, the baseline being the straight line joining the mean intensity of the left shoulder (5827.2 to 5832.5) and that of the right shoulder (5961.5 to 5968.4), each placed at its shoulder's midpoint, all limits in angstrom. 30.3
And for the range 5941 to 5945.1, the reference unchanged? 28.1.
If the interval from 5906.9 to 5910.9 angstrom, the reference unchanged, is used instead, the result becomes 30.7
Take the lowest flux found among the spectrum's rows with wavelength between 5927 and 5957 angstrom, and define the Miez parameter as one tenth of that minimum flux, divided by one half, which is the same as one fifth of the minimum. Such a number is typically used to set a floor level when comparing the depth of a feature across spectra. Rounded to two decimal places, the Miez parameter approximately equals 1.92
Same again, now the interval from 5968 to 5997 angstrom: 1.94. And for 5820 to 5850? 1.99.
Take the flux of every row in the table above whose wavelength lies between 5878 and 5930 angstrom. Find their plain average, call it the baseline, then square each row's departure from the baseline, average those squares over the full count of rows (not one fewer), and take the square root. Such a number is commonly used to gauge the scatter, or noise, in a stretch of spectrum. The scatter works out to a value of 2.17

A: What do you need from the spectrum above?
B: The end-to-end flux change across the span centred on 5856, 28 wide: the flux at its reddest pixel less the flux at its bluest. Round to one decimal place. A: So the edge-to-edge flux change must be 0.0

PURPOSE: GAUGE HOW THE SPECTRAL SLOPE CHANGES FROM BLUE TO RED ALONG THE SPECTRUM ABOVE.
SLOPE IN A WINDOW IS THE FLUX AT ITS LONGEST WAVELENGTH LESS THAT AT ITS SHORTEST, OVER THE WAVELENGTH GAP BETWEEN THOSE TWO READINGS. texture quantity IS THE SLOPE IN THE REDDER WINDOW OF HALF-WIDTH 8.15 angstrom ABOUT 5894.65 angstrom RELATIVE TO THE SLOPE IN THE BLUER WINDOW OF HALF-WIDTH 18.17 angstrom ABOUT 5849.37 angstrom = -8.3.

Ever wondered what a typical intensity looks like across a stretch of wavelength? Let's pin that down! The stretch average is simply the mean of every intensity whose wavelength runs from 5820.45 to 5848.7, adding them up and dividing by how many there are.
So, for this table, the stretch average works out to 11.1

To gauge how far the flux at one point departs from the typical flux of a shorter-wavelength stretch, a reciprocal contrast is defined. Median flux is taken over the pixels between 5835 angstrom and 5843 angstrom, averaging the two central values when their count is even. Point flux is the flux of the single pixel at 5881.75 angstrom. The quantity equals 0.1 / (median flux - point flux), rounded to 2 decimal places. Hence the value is -0.29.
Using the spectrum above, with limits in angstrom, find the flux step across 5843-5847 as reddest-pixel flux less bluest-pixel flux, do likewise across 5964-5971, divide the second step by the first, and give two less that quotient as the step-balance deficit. 4.0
